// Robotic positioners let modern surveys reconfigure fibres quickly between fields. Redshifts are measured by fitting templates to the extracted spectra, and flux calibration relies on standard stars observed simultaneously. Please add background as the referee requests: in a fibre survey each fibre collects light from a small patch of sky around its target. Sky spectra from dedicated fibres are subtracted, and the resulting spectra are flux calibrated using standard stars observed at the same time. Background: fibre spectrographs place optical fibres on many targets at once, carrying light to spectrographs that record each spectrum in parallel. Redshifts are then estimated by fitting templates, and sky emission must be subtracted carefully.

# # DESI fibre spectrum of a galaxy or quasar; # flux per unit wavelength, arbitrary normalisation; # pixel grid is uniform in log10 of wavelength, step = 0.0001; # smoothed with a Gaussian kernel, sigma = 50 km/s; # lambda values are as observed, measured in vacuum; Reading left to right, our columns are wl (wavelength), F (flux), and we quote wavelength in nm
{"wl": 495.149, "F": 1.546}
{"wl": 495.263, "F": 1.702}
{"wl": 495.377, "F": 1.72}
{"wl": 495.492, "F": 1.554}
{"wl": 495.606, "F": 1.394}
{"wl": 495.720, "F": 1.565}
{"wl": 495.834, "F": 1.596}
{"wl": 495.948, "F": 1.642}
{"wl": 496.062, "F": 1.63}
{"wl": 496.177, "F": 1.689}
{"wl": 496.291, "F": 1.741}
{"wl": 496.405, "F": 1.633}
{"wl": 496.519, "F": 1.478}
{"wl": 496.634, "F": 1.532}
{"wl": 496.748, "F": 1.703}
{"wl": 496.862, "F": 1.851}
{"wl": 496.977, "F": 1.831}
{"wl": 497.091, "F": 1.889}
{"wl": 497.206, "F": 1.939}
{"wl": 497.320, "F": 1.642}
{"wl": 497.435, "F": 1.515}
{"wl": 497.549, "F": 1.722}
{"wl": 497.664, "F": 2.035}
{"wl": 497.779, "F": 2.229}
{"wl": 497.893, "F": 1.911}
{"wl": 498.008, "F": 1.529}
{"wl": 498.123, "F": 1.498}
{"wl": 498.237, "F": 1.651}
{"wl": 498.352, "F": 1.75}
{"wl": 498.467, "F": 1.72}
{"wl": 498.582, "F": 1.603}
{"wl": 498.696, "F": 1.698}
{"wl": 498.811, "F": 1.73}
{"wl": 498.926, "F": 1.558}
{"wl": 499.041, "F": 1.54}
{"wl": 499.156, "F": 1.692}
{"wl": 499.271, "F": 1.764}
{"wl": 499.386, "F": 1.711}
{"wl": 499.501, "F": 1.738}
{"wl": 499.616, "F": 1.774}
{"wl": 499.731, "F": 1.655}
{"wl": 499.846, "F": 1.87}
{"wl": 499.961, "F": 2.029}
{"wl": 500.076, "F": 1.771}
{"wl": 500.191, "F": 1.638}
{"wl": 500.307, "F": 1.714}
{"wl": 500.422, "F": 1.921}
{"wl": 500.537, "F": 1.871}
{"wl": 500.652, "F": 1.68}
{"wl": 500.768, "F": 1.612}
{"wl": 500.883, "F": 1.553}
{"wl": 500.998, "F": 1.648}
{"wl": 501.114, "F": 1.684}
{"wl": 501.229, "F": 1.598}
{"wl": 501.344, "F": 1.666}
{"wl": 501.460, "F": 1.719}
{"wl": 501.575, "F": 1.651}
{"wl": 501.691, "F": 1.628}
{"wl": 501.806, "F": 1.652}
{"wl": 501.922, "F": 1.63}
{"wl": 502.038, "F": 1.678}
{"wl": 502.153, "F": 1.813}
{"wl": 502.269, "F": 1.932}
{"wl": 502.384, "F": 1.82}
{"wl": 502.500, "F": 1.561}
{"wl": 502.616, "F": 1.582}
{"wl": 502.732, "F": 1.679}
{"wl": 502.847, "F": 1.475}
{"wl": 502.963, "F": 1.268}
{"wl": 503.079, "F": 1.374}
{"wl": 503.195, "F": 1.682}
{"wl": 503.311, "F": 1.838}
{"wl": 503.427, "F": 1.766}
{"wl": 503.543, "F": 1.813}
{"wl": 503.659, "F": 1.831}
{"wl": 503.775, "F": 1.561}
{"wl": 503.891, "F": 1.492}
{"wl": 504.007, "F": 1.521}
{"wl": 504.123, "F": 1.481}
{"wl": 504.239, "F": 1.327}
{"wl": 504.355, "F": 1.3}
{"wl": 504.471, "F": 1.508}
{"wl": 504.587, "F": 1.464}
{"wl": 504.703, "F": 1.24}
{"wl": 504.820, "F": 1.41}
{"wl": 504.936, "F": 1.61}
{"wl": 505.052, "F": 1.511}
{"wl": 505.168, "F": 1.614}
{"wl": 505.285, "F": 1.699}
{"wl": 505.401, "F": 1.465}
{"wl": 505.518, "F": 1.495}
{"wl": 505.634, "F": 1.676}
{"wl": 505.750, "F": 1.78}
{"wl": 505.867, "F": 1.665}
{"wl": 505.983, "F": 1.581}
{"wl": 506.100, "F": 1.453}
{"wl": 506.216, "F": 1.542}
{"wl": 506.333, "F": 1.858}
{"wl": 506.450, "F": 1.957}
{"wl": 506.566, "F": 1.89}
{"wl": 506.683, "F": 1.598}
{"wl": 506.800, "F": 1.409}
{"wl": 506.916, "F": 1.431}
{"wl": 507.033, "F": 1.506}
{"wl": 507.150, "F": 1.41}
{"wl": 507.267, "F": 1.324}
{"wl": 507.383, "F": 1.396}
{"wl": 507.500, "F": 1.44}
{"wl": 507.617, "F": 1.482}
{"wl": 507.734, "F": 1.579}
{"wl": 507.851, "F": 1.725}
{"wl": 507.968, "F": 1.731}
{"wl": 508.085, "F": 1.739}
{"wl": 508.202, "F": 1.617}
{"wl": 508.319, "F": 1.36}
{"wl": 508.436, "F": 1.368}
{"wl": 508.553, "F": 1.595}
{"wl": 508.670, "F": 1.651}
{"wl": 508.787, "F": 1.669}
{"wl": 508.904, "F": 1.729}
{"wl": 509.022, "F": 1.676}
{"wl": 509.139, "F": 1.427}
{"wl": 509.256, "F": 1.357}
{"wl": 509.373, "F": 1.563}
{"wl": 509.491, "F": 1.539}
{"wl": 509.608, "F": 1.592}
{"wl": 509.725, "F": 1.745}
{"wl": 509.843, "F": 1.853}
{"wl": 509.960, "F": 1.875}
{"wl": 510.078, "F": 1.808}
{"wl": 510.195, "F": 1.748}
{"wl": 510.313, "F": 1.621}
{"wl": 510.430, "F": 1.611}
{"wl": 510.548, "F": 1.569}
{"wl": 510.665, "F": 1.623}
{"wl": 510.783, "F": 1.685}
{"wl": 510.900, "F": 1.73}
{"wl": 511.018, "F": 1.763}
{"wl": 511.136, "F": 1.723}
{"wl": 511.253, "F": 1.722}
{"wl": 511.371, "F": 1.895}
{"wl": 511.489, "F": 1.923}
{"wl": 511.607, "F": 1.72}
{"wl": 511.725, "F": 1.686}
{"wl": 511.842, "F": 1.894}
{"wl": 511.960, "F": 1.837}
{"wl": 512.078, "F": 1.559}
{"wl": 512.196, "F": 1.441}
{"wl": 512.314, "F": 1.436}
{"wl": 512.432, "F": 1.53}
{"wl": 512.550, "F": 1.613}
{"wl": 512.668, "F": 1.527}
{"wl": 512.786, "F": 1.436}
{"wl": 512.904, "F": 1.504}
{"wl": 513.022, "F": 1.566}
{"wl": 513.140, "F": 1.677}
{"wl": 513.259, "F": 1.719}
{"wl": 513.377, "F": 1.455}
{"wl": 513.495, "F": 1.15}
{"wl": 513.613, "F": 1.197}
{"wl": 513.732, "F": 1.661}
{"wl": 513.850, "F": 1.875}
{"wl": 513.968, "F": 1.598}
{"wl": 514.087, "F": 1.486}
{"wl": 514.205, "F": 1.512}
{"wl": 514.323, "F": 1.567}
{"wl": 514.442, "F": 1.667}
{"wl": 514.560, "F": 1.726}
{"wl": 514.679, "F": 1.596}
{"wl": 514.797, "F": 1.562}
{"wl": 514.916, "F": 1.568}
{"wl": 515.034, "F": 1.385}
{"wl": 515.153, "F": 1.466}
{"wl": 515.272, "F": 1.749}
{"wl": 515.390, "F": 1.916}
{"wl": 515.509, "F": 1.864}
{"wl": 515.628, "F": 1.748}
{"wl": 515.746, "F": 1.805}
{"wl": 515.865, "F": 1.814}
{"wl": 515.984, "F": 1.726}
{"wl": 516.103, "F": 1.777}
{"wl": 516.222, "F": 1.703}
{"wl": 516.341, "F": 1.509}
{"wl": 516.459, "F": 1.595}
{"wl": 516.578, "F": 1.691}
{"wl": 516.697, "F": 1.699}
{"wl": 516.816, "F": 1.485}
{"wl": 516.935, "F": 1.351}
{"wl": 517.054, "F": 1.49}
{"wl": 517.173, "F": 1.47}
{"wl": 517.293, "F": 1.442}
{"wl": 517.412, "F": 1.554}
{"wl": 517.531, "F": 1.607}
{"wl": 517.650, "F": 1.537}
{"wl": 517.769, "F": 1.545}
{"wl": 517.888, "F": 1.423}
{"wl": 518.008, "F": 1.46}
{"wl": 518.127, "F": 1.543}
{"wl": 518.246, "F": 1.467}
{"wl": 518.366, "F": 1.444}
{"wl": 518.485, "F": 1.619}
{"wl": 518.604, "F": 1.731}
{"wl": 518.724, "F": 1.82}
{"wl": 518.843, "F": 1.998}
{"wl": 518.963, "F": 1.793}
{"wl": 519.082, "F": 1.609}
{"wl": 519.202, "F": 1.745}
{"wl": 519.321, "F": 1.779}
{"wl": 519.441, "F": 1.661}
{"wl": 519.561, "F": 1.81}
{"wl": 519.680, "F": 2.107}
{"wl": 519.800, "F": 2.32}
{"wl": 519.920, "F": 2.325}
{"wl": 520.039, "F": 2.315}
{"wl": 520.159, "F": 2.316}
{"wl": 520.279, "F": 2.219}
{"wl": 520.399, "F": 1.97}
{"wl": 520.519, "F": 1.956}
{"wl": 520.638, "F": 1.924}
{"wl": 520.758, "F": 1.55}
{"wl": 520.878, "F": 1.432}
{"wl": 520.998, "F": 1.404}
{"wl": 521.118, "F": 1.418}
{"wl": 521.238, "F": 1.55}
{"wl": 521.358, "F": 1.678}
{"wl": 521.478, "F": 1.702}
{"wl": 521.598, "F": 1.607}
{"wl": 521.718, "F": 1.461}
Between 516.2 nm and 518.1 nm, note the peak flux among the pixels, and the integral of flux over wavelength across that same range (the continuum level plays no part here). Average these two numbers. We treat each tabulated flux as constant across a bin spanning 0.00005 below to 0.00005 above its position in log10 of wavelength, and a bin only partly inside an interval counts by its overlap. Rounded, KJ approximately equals 2.31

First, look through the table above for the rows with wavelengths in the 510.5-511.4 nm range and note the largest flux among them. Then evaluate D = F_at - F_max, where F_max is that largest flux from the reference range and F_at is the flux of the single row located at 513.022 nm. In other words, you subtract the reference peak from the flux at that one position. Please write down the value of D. -0.33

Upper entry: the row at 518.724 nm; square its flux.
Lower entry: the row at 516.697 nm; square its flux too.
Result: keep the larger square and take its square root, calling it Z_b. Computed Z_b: 1.82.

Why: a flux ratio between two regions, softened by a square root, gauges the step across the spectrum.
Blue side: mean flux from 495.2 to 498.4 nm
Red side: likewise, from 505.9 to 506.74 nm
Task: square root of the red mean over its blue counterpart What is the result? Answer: 1.00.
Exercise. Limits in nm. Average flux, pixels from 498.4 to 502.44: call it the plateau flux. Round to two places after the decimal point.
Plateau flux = 1.71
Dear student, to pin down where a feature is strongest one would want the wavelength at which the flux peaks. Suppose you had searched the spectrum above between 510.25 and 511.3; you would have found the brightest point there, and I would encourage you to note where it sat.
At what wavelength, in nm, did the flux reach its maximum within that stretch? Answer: 511.018 nm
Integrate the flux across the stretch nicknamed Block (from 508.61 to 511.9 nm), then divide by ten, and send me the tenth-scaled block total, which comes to 0.56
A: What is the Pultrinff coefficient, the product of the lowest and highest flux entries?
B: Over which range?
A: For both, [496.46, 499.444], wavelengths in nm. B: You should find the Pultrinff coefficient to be 3.3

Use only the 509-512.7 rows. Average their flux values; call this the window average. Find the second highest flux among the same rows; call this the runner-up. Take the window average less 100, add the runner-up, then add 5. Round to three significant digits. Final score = -91.4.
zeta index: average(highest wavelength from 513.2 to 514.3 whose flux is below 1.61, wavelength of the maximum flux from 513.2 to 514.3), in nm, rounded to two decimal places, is 514.03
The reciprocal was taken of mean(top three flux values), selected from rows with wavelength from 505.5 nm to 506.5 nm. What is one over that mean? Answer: 0.54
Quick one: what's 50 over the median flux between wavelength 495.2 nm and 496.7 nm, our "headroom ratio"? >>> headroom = 30.7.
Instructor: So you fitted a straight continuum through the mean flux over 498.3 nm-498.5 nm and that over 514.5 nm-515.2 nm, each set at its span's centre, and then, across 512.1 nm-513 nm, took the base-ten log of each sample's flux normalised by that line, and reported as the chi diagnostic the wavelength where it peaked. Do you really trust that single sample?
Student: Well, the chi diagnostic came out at 512.550 nm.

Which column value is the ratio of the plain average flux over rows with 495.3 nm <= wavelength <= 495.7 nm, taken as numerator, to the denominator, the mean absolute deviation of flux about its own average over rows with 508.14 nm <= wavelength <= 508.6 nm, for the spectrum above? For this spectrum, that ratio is 12.9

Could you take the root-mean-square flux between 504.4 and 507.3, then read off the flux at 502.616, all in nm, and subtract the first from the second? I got 0.01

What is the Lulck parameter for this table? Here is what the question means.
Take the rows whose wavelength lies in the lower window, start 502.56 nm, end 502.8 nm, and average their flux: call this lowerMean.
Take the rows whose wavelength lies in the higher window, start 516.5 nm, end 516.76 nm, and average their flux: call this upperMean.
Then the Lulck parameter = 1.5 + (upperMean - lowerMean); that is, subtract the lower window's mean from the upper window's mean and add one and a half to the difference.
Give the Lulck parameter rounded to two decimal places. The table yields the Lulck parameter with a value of 1.56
